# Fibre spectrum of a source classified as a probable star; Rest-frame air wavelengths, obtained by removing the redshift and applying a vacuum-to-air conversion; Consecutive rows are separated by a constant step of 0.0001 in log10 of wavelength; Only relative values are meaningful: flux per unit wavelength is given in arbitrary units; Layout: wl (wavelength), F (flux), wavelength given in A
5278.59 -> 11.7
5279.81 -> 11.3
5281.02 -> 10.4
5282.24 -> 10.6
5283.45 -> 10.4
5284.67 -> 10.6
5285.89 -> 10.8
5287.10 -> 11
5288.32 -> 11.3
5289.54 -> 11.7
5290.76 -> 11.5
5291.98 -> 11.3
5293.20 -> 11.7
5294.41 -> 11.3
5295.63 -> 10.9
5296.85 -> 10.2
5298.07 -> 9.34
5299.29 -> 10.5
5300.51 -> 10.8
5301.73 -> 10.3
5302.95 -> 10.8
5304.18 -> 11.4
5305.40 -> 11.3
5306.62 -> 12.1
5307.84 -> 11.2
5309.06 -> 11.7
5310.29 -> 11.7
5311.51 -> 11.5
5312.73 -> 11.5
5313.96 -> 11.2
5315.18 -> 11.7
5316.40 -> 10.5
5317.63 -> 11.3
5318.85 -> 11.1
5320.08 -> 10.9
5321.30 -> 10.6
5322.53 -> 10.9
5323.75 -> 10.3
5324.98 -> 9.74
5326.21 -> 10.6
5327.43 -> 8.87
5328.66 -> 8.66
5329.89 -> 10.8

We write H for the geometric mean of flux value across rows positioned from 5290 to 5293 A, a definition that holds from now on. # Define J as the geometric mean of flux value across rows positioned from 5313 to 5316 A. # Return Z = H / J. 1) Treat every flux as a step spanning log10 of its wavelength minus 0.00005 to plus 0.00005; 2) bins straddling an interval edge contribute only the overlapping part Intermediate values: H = 11.4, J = 11.4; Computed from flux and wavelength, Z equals 1.00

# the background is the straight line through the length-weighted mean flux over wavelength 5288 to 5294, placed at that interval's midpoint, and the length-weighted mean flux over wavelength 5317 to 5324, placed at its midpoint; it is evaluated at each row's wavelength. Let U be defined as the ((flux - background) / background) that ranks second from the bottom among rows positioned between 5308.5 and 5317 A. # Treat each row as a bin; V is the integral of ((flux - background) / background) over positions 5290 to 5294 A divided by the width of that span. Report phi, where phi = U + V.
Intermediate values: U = 0.02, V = 0.001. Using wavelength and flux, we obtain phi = 0.02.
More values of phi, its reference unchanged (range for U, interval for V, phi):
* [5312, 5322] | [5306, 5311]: 0.02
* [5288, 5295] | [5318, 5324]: -0.02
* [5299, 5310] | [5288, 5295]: -0.08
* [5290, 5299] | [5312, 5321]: -0.09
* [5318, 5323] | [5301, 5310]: 0.01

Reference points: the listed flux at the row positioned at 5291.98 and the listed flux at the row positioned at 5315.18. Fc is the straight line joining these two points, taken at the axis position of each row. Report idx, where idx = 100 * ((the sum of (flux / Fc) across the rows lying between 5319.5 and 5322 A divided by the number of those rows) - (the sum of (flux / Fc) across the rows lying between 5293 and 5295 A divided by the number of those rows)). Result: -10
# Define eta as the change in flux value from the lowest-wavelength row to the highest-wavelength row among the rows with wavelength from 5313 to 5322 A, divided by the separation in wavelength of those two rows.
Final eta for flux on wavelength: -0.08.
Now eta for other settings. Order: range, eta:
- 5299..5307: 0.22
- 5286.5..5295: 0.04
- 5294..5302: -0.14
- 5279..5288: -0.04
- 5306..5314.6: -0.12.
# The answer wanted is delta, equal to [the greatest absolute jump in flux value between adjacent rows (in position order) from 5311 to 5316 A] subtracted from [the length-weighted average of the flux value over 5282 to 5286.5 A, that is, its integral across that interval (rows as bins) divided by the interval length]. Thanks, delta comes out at 10.1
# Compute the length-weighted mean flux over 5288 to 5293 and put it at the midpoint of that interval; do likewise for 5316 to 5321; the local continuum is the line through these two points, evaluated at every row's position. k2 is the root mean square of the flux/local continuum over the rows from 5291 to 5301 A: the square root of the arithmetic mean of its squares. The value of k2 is 0.95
